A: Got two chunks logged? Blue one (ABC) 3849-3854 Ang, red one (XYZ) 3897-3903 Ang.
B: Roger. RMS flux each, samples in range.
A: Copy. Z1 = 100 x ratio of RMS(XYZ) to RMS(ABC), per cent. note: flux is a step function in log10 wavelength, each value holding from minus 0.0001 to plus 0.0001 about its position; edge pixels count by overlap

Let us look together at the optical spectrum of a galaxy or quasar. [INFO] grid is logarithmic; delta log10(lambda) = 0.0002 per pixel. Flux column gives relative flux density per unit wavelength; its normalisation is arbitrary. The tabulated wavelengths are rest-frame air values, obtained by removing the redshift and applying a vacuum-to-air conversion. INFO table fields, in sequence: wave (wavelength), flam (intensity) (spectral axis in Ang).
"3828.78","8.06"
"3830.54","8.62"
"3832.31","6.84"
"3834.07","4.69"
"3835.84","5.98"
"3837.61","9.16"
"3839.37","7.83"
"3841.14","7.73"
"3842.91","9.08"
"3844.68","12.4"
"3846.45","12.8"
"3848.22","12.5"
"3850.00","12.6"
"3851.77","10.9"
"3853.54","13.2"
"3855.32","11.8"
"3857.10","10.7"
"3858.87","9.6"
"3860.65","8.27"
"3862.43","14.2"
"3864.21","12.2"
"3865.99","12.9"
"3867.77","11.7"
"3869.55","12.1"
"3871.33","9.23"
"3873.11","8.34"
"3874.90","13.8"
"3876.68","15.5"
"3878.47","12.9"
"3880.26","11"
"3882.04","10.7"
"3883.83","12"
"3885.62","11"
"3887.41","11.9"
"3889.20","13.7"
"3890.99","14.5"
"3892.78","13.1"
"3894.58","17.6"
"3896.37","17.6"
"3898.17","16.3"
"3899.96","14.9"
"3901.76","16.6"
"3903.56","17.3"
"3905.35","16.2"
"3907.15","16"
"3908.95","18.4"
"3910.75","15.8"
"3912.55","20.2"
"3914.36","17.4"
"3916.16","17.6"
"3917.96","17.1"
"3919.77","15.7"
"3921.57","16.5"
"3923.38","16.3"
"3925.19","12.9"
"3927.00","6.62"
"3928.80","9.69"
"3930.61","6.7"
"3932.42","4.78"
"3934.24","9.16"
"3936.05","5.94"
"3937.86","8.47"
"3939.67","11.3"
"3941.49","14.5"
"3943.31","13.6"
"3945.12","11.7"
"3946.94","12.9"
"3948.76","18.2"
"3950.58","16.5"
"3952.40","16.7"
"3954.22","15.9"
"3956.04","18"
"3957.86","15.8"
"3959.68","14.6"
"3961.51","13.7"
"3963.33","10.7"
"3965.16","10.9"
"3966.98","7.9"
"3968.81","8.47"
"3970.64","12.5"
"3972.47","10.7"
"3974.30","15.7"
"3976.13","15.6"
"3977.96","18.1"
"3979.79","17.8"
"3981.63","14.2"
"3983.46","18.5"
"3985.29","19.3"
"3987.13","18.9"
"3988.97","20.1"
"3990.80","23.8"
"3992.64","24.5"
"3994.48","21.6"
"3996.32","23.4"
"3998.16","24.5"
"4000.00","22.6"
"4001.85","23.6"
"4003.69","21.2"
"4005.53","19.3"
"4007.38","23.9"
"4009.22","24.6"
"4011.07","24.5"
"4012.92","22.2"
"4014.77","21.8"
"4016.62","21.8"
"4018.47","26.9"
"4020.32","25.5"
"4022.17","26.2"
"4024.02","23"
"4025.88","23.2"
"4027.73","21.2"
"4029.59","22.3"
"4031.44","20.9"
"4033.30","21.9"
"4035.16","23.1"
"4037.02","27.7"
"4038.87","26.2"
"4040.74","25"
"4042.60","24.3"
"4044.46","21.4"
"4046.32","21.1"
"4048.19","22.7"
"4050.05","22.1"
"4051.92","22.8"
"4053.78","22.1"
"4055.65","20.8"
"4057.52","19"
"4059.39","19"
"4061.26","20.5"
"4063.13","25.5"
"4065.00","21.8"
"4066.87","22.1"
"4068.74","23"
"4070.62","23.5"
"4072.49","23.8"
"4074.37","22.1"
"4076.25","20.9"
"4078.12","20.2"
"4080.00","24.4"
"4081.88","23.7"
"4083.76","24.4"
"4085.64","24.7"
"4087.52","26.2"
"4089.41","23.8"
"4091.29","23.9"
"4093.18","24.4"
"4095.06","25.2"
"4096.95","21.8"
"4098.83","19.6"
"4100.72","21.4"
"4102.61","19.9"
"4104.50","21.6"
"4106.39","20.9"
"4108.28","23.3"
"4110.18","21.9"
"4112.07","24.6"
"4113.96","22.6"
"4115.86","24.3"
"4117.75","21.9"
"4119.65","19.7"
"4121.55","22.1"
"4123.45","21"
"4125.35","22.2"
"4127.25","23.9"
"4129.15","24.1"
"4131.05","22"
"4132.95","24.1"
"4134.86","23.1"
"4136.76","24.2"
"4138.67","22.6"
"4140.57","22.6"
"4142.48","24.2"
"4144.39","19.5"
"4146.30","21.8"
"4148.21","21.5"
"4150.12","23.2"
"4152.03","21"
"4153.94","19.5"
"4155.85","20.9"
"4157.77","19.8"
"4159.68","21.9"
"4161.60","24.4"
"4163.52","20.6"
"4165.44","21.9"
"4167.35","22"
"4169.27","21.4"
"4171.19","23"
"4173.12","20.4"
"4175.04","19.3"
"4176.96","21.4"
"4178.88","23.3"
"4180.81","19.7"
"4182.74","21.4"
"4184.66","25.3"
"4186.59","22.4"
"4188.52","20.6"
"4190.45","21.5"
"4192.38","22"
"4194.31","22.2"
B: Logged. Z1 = 130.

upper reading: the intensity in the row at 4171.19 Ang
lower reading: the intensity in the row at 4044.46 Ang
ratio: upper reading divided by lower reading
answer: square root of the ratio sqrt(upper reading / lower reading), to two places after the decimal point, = 1.04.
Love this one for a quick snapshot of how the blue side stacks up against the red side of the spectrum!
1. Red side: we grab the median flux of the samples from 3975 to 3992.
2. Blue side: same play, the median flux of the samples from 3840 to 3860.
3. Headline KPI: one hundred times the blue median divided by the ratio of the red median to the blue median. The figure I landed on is 753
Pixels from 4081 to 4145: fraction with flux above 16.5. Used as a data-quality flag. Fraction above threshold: 1.0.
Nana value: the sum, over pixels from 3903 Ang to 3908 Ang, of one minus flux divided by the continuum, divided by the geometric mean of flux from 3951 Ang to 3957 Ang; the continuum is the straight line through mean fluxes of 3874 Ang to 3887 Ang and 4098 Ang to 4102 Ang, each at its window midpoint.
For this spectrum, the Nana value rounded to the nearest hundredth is -0.04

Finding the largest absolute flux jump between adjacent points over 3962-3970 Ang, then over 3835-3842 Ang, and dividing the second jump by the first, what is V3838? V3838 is 1.06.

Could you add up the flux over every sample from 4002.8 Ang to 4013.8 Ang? 136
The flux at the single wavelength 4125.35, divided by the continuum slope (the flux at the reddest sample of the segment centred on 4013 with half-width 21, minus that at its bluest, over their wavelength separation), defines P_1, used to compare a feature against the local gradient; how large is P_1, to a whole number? -347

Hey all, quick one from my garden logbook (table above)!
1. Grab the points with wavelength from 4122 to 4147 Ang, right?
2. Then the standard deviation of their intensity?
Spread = 1.4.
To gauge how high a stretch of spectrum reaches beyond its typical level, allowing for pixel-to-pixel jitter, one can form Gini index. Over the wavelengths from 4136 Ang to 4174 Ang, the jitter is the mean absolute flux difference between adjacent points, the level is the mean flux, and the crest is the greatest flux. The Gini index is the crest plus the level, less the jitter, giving 44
